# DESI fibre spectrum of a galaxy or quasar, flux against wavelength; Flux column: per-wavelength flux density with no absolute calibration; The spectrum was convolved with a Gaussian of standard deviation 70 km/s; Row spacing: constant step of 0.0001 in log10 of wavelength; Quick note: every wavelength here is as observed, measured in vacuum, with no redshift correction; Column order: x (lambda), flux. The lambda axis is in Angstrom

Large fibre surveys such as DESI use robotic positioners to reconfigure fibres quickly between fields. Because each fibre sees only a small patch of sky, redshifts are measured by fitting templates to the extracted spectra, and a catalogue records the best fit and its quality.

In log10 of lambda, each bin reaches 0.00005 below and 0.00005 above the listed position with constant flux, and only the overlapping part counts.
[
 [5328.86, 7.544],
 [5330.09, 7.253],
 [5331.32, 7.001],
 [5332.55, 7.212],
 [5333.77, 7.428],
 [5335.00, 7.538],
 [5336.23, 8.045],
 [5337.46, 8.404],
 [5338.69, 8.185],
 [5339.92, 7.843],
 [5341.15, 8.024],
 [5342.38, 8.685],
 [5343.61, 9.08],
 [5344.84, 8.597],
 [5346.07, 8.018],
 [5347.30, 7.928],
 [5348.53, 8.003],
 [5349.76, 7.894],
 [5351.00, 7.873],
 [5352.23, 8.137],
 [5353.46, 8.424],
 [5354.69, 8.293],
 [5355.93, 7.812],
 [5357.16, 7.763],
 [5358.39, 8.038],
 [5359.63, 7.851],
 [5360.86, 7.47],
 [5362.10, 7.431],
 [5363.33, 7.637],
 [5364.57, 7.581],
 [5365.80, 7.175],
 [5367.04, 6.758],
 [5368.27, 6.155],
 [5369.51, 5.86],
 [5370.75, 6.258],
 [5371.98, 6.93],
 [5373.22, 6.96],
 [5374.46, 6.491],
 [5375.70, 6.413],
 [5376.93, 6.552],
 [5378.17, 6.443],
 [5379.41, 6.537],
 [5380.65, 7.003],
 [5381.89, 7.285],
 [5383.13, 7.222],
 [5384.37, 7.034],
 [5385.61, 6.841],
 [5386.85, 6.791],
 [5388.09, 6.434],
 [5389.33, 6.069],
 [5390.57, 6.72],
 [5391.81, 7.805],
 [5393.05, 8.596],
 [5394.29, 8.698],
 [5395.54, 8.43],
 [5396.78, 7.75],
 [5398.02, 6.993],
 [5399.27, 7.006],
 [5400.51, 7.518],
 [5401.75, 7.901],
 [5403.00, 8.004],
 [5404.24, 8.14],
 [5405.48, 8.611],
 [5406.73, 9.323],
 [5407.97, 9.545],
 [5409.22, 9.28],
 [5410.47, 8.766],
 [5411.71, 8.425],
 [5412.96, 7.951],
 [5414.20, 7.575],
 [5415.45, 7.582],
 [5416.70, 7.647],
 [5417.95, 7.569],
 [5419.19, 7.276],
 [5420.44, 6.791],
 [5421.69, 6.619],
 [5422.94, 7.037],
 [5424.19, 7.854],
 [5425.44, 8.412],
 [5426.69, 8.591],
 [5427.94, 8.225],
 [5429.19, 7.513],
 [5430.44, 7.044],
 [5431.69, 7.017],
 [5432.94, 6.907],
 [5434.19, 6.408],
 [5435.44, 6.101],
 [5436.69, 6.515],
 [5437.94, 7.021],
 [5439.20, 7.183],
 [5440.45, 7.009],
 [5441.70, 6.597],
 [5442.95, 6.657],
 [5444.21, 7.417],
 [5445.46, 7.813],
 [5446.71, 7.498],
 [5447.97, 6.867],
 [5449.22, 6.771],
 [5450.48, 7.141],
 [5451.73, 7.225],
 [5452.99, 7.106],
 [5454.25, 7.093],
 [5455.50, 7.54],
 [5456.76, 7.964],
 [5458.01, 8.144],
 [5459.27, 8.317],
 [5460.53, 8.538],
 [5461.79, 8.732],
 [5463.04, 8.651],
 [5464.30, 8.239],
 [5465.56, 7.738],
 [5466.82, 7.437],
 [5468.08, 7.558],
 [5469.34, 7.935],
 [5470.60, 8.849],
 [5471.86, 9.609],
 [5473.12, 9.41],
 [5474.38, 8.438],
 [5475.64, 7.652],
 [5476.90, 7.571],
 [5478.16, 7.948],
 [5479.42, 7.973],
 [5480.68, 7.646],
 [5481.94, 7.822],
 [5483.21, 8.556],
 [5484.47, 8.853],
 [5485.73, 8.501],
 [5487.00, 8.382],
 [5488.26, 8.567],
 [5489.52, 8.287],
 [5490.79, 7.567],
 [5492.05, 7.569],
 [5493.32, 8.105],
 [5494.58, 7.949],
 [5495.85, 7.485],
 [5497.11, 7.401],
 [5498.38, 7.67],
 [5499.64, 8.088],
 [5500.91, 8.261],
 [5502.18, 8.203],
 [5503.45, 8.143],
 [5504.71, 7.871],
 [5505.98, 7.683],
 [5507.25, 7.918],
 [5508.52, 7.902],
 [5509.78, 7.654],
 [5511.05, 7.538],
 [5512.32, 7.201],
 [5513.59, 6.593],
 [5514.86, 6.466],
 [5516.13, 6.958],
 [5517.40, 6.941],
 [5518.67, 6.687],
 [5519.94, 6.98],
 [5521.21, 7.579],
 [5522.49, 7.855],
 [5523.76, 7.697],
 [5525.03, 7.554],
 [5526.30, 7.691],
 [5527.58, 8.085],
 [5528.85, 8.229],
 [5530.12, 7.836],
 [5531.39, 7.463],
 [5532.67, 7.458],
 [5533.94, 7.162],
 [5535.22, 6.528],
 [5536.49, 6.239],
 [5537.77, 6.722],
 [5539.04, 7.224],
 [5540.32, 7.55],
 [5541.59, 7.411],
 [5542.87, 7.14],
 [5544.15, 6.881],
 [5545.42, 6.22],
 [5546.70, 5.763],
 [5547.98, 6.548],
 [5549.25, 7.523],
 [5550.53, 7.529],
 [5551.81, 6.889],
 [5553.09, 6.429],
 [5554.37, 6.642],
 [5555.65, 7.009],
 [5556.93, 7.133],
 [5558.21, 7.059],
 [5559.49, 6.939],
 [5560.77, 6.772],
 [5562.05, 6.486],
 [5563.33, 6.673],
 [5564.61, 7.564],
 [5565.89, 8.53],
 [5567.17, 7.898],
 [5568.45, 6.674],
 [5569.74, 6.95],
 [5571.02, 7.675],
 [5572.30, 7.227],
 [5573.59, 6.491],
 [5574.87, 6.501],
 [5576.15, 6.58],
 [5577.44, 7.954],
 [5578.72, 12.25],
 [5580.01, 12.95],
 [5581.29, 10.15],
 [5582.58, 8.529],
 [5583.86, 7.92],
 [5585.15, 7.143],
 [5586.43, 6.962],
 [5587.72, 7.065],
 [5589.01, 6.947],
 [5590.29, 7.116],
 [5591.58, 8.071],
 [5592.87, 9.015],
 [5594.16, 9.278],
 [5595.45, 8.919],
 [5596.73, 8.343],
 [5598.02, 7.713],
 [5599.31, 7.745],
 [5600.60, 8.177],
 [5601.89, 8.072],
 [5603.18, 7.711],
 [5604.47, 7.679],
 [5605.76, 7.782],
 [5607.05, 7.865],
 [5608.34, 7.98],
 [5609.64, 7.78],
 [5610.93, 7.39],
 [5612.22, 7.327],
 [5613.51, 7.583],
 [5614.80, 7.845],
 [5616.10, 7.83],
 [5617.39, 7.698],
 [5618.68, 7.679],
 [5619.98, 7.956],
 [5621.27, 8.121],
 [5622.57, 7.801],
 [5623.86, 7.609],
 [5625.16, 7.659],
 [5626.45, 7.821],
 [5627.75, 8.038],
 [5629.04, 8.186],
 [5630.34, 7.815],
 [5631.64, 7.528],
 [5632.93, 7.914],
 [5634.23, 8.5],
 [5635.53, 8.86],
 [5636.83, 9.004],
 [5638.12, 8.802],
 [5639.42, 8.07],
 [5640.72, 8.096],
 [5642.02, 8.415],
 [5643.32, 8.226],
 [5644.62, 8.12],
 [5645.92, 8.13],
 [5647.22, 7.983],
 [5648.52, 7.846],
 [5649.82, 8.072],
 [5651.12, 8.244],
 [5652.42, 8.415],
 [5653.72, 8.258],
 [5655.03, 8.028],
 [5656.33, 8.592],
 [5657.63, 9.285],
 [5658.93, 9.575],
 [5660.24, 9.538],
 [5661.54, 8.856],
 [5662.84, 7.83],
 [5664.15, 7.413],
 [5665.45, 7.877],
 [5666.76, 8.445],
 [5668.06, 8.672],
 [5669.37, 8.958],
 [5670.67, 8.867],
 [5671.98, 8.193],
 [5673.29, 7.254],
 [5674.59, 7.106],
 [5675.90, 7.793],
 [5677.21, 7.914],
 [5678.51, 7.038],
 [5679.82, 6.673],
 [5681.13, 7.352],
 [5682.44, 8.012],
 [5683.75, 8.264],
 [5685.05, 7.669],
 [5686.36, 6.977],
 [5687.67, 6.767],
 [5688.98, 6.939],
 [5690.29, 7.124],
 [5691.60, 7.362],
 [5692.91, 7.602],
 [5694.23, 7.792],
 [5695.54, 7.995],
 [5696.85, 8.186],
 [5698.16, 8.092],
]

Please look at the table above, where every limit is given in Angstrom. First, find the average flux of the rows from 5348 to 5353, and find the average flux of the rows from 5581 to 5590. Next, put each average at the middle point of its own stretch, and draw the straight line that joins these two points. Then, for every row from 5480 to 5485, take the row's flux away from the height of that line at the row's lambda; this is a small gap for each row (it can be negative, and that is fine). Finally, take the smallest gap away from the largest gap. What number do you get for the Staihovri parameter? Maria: 1.2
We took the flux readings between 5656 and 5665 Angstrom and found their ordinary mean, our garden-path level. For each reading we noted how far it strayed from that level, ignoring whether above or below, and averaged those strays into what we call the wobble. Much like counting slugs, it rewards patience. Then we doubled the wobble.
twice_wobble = 1.3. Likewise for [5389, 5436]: 1.4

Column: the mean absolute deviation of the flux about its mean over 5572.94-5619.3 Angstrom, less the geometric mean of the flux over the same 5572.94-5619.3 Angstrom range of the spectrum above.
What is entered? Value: -7.12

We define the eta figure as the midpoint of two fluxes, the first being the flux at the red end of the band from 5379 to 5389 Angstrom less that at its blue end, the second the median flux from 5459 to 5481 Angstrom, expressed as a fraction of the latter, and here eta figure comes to 0.494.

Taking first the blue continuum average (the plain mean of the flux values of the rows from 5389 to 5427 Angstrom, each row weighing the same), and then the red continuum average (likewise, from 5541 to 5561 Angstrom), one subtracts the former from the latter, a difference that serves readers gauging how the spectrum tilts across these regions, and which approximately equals -1.0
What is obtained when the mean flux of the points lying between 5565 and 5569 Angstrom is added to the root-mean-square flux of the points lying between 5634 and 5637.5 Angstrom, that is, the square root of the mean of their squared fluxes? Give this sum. 16.5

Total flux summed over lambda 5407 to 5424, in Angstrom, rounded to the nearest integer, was 102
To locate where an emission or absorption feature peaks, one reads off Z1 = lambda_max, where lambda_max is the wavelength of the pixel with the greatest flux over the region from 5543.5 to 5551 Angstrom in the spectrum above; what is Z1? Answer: 5550.53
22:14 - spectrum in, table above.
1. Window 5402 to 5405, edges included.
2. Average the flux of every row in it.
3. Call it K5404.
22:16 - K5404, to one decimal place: 8.1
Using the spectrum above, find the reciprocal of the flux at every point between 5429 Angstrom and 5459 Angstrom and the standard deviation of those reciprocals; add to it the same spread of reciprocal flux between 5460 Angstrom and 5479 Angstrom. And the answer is 0.019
